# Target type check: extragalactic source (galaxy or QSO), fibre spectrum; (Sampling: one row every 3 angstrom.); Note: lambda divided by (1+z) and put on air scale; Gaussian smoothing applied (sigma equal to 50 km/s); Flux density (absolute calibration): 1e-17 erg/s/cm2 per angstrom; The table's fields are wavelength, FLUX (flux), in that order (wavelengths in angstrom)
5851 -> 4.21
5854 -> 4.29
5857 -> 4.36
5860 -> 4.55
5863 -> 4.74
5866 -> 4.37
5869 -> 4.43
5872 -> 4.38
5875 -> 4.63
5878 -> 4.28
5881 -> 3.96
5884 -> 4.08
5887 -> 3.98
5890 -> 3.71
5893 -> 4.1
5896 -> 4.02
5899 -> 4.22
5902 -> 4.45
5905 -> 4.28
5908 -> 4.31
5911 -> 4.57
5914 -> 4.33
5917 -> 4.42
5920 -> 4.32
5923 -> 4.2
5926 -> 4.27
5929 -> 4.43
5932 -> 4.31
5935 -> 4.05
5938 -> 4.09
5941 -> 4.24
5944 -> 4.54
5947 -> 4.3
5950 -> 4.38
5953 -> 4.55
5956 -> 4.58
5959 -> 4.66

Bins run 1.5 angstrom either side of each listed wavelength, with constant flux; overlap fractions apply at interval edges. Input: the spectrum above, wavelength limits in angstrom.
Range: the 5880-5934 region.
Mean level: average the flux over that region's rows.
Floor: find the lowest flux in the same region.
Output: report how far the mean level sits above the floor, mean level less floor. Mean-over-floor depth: 0.51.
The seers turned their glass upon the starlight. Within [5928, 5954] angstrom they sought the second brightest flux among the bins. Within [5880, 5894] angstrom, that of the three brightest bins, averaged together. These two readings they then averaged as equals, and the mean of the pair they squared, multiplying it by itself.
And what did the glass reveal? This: 18.5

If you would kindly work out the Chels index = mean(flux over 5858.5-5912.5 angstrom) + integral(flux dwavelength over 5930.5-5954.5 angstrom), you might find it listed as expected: 108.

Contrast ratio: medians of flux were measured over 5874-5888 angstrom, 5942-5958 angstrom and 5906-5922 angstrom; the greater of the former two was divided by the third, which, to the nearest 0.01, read 1.05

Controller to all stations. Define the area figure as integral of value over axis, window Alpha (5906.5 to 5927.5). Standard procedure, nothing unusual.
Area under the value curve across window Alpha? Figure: 91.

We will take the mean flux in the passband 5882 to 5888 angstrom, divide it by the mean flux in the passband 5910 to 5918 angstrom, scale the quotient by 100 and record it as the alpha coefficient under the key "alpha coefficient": 91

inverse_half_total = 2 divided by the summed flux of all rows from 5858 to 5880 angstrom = 0.0637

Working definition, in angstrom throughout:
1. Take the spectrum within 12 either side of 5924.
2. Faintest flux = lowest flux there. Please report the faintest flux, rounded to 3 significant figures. 4.05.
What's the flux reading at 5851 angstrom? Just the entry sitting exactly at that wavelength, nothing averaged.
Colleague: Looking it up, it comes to 4.21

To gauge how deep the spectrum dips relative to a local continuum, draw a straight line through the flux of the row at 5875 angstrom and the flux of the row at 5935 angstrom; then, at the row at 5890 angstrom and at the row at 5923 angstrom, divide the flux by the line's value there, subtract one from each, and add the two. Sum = -0.16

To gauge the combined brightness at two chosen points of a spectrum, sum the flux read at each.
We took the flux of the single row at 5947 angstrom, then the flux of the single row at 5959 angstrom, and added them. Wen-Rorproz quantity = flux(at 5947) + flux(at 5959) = 9.0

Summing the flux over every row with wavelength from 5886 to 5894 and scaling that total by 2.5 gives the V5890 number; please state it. 29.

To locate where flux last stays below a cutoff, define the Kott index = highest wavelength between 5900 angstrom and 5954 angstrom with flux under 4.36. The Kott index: 5947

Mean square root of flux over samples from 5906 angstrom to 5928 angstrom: 2.08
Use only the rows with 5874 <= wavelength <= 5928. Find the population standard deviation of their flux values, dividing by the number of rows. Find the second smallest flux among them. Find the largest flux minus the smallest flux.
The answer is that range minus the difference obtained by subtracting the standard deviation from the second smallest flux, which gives -2.8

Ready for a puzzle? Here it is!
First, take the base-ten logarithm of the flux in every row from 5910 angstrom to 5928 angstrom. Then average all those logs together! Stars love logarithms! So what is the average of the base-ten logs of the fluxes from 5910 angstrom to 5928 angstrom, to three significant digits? 0.638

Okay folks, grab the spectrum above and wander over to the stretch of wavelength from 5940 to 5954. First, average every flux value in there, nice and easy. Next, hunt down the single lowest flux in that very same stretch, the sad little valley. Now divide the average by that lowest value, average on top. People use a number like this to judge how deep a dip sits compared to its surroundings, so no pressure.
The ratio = 1.04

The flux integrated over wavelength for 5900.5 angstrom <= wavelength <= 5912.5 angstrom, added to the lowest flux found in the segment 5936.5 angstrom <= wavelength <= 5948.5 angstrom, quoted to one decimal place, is 56.9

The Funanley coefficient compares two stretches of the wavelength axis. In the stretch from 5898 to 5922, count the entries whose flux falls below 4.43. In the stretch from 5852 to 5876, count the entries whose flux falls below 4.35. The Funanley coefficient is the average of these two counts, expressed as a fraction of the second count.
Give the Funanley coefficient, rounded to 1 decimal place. 3.5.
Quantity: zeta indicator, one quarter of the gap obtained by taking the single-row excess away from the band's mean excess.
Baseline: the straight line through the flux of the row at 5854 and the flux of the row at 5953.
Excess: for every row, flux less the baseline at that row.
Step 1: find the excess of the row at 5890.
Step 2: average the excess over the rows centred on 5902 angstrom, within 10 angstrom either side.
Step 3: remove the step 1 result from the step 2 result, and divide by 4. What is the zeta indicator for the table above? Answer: 0.13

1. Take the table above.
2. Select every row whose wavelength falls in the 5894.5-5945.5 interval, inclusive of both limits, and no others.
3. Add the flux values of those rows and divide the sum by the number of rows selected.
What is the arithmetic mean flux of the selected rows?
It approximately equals 4.30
